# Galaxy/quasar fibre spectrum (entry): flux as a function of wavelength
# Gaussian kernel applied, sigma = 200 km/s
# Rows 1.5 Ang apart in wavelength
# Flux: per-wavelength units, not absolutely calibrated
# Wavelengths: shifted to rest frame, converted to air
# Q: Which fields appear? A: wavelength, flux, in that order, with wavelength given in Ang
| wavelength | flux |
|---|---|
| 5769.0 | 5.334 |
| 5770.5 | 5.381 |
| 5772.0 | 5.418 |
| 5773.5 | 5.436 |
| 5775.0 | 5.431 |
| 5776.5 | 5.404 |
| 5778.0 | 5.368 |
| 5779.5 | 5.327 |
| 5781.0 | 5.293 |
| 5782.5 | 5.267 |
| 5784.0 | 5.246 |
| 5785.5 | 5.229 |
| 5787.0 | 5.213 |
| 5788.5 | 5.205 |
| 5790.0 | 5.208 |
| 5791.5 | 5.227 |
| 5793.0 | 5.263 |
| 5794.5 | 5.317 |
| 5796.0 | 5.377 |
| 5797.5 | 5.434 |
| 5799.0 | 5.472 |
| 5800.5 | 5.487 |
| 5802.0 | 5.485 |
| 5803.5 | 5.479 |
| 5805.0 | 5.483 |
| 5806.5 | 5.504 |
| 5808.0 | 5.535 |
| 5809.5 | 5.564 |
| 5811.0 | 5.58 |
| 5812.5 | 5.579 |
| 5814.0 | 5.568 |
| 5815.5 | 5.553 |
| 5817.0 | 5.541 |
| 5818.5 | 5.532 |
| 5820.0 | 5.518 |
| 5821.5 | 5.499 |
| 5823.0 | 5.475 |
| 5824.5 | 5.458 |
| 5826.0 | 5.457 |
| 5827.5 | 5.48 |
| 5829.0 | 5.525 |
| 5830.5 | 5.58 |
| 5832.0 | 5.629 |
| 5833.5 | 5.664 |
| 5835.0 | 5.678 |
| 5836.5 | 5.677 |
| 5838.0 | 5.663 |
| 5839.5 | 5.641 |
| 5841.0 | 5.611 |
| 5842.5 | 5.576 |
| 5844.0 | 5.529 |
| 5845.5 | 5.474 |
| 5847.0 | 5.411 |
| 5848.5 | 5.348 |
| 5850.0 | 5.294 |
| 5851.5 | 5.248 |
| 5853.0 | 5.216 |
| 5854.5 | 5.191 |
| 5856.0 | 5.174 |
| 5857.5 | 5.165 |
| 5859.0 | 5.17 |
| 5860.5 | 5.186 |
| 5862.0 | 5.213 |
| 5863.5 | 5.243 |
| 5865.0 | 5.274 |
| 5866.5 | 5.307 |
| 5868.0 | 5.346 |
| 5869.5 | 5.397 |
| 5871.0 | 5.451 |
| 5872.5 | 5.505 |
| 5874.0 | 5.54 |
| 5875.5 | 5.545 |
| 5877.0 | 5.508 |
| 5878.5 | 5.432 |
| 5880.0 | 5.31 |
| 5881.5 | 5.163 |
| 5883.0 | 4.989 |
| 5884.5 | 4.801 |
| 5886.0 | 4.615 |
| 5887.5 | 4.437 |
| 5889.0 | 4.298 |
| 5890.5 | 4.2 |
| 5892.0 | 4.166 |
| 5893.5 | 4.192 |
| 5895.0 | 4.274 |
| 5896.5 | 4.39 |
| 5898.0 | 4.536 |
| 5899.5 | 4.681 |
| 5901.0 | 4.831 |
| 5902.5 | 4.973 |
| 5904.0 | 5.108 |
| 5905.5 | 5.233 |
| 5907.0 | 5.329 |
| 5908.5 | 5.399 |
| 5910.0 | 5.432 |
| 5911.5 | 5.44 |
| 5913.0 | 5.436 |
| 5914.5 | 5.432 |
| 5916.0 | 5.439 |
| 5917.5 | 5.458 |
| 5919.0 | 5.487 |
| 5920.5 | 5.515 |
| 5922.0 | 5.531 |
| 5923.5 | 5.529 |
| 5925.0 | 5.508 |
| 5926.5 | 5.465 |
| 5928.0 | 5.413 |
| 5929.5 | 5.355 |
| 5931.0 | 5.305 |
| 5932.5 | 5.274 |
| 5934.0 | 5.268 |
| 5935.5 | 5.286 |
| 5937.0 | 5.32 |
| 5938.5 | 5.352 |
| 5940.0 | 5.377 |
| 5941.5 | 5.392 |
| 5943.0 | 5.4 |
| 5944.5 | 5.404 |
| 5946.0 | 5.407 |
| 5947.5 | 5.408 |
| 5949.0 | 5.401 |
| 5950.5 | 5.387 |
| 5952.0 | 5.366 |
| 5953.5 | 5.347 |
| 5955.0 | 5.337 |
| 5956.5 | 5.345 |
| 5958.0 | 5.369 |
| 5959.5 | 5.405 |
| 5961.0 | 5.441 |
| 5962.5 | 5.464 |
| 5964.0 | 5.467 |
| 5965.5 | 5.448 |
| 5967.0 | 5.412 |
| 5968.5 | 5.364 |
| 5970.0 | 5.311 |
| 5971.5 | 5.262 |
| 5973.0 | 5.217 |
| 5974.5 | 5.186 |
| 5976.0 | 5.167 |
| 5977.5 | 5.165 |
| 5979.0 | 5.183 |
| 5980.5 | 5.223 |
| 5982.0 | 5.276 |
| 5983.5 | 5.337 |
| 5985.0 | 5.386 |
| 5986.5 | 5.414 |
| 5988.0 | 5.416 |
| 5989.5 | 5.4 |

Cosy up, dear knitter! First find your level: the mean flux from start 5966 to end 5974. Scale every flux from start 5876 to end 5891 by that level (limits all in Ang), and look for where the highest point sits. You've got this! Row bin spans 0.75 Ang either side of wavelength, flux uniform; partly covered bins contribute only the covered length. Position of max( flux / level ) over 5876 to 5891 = 5877.0 Ang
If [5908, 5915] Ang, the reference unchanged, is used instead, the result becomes 5911.5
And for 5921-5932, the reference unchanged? 5922.0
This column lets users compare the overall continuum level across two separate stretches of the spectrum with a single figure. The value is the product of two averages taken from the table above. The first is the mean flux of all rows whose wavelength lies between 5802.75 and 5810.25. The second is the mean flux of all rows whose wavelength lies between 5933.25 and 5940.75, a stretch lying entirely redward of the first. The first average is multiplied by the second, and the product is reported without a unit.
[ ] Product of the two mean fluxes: 29.3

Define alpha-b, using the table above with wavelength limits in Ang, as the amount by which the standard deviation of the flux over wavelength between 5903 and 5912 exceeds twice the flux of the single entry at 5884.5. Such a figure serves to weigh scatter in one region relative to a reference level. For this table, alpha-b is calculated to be -9.5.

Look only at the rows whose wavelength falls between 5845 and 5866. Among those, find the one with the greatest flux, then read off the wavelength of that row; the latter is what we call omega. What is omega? 5845.5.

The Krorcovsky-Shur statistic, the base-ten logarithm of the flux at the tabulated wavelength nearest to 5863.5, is 0.720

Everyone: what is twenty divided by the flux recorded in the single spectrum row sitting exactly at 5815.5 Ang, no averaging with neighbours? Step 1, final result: 3.602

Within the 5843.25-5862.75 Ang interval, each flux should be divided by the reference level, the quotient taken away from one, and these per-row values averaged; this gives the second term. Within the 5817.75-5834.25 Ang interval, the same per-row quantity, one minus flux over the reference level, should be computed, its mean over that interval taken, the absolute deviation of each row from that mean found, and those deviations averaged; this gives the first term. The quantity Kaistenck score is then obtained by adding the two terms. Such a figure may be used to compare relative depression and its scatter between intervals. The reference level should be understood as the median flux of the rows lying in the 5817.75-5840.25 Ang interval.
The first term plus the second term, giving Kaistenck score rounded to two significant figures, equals 0.055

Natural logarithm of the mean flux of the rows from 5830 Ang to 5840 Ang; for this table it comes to 1.73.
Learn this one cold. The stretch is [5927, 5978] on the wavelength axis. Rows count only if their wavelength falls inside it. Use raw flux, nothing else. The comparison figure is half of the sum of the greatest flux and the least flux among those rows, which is 5.32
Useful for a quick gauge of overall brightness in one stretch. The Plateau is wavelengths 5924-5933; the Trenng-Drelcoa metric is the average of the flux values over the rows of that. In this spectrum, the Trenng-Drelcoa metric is 5.39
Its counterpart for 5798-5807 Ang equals 5.48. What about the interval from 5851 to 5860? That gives 5.19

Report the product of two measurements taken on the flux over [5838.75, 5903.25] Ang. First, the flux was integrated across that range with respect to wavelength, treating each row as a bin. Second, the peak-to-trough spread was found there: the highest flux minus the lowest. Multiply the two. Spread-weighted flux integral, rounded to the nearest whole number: 484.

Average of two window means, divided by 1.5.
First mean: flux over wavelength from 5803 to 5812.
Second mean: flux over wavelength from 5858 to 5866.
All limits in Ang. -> 3.58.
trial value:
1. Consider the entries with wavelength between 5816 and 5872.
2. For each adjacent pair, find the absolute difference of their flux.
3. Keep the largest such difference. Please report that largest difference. 0.06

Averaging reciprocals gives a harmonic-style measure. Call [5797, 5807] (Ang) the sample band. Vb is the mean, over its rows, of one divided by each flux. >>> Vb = 0.183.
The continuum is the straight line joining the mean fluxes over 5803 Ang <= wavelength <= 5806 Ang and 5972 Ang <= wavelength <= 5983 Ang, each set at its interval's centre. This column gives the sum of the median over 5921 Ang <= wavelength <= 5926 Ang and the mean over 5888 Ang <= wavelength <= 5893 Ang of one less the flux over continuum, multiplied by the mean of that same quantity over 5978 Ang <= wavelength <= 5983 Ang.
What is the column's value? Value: -0.0009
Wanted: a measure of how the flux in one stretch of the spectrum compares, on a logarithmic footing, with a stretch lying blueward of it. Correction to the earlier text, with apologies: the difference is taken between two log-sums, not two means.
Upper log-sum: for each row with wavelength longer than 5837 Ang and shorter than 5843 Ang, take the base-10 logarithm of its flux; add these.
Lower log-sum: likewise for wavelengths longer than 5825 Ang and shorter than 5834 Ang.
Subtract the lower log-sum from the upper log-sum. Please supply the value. -1.47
